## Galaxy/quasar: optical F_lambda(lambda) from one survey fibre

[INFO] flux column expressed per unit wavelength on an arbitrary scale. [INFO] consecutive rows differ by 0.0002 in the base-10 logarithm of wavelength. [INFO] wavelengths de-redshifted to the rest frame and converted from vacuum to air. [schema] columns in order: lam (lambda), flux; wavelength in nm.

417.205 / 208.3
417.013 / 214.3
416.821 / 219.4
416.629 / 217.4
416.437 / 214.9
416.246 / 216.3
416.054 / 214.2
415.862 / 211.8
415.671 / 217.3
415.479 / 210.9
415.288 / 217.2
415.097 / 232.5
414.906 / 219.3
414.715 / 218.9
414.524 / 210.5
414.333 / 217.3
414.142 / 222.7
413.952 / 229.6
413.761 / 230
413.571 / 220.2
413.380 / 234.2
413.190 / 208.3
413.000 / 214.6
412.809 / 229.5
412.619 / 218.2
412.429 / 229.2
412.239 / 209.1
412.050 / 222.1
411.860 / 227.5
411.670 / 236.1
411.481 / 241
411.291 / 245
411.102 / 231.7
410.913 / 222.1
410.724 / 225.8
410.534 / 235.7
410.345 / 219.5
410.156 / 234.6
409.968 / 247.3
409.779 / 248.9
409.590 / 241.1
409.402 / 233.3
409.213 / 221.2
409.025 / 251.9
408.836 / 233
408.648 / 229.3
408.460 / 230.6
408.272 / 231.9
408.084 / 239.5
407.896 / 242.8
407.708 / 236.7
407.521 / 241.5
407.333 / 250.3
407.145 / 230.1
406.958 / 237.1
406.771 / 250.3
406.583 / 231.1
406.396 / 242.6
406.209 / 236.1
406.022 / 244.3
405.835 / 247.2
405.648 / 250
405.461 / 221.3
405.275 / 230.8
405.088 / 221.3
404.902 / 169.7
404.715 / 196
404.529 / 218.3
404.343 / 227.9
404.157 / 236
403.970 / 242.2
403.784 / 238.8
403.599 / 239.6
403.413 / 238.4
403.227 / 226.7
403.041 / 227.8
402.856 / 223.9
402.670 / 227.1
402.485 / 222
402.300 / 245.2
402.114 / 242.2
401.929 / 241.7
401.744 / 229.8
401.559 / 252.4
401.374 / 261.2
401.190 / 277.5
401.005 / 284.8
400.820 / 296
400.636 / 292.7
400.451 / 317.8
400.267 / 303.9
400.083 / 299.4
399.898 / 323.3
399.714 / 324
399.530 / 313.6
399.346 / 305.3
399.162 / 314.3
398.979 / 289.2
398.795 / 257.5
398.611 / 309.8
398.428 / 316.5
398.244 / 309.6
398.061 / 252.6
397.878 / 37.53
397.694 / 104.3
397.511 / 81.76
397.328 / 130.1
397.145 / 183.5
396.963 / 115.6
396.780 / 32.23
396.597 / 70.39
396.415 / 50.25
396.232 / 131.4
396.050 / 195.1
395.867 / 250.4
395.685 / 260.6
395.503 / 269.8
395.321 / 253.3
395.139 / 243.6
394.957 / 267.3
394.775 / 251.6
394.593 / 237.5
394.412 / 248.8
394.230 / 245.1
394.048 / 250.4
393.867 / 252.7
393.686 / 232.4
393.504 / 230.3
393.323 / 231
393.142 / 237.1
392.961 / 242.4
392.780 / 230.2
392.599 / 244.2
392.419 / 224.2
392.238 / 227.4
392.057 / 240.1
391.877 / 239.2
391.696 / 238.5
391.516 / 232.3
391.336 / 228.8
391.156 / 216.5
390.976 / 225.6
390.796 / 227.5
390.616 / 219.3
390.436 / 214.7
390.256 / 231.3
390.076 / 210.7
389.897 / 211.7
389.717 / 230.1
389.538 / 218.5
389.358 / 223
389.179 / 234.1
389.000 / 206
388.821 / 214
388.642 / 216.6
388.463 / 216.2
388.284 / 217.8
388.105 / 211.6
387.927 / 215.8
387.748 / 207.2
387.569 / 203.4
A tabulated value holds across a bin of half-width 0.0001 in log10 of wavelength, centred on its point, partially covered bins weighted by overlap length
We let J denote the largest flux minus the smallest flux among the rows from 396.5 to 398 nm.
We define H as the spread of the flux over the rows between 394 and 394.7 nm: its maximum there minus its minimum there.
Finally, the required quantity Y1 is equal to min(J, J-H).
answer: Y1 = 138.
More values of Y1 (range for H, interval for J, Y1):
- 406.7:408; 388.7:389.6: 8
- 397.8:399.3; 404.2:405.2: -221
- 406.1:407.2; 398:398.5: 44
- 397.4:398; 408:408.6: -58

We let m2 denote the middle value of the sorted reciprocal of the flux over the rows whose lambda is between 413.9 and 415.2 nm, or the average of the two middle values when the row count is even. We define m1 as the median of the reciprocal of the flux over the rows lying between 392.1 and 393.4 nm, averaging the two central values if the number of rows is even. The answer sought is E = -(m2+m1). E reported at -0.0089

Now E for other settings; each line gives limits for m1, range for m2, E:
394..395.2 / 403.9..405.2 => -0.0085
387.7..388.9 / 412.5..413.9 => -0.0092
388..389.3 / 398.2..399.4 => -0.0079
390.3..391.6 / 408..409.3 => -0.0087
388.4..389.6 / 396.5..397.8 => -0.0142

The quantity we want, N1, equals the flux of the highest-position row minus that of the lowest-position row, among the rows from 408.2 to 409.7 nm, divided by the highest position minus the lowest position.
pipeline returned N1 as 7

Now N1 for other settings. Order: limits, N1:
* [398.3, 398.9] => -161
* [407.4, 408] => 3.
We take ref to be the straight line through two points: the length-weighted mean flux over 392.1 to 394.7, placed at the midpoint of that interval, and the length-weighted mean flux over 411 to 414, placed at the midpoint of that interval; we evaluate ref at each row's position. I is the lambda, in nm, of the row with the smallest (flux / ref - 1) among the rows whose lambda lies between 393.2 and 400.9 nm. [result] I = 396.780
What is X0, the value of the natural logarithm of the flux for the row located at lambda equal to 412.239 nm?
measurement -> 5.34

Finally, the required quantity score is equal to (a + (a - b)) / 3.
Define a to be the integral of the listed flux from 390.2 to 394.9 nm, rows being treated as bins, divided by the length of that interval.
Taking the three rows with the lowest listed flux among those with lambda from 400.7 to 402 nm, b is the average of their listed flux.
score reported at 76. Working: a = 235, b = 241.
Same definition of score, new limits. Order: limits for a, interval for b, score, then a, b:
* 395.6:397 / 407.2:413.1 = 21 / 138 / 214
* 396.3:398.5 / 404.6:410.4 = 28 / 139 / 195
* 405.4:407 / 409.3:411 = 86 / 240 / 222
